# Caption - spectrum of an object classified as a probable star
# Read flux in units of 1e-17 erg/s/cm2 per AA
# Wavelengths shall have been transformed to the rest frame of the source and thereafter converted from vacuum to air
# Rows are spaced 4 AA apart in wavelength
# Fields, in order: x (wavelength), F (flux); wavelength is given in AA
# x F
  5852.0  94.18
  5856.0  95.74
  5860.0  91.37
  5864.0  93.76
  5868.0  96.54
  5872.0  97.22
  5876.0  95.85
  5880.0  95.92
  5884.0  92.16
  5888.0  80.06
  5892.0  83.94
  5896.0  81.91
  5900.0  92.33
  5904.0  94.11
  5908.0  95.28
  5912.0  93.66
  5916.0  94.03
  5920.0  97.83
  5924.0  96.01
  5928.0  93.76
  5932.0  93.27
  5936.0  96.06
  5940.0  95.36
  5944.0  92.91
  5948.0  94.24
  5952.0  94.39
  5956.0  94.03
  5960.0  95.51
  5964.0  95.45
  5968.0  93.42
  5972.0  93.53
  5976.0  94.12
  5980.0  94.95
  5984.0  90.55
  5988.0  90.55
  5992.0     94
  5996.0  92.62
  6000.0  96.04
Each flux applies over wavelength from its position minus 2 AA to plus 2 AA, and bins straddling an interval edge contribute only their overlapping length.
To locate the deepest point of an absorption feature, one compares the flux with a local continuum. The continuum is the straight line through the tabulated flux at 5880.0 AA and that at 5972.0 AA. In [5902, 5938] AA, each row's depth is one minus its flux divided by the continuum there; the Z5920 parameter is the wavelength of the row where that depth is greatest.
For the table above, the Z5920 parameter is 5912.0 AA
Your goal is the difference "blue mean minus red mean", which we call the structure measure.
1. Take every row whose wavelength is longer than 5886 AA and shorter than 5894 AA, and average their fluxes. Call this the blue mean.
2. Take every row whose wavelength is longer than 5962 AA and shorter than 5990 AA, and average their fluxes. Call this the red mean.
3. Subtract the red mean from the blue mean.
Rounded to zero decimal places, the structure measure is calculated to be -11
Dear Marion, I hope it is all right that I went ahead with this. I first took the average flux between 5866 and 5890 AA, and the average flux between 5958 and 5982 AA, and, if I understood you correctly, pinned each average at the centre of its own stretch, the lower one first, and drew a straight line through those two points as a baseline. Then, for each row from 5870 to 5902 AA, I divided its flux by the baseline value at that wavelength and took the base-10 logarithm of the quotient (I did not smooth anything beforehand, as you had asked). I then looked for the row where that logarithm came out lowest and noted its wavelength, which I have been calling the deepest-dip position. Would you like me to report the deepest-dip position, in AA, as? 5888.0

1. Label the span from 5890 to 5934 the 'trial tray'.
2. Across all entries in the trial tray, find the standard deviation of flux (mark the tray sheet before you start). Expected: 5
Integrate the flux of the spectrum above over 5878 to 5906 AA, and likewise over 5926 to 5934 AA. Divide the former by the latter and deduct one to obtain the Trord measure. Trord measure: 2.3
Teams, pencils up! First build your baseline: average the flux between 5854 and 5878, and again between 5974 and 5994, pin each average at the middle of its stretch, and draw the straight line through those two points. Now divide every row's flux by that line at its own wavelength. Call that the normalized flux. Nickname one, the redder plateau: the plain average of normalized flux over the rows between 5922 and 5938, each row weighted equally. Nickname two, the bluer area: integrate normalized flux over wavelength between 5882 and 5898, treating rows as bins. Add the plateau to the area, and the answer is 15.30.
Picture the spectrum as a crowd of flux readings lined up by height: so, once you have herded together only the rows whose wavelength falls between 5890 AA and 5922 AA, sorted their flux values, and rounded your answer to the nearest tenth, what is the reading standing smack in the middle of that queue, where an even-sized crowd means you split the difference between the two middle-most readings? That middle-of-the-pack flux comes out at 93.8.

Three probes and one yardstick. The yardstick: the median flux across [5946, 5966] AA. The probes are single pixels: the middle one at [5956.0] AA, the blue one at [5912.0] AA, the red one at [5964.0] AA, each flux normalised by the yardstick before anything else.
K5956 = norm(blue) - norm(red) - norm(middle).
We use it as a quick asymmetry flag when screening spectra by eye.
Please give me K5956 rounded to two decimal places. -1.02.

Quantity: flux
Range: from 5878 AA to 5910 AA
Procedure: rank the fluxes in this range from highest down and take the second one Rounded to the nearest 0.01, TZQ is 95.28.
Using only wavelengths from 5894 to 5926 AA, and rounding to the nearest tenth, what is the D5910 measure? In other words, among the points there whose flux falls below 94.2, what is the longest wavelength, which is 5916.0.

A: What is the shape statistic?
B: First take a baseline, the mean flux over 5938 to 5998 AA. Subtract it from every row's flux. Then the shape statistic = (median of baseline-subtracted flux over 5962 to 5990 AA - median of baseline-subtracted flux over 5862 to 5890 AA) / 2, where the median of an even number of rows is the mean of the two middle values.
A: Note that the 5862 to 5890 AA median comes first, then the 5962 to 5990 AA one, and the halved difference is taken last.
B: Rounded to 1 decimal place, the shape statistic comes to -1.2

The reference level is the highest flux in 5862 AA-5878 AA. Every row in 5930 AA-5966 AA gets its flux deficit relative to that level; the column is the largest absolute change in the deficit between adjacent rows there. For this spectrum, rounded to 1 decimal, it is 2.8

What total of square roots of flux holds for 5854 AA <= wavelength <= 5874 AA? 48.7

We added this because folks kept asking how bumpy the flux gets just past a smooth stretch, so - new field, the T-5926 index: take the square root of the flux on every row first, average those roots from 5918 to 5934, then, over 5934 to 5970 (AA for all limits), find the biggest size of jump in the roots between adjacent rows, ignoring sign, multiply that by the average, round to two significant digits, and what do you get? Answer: 1.2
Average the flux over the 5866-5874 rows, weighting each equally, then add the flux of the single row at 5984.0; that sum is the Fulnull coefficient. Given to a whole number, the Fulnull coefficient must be 187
